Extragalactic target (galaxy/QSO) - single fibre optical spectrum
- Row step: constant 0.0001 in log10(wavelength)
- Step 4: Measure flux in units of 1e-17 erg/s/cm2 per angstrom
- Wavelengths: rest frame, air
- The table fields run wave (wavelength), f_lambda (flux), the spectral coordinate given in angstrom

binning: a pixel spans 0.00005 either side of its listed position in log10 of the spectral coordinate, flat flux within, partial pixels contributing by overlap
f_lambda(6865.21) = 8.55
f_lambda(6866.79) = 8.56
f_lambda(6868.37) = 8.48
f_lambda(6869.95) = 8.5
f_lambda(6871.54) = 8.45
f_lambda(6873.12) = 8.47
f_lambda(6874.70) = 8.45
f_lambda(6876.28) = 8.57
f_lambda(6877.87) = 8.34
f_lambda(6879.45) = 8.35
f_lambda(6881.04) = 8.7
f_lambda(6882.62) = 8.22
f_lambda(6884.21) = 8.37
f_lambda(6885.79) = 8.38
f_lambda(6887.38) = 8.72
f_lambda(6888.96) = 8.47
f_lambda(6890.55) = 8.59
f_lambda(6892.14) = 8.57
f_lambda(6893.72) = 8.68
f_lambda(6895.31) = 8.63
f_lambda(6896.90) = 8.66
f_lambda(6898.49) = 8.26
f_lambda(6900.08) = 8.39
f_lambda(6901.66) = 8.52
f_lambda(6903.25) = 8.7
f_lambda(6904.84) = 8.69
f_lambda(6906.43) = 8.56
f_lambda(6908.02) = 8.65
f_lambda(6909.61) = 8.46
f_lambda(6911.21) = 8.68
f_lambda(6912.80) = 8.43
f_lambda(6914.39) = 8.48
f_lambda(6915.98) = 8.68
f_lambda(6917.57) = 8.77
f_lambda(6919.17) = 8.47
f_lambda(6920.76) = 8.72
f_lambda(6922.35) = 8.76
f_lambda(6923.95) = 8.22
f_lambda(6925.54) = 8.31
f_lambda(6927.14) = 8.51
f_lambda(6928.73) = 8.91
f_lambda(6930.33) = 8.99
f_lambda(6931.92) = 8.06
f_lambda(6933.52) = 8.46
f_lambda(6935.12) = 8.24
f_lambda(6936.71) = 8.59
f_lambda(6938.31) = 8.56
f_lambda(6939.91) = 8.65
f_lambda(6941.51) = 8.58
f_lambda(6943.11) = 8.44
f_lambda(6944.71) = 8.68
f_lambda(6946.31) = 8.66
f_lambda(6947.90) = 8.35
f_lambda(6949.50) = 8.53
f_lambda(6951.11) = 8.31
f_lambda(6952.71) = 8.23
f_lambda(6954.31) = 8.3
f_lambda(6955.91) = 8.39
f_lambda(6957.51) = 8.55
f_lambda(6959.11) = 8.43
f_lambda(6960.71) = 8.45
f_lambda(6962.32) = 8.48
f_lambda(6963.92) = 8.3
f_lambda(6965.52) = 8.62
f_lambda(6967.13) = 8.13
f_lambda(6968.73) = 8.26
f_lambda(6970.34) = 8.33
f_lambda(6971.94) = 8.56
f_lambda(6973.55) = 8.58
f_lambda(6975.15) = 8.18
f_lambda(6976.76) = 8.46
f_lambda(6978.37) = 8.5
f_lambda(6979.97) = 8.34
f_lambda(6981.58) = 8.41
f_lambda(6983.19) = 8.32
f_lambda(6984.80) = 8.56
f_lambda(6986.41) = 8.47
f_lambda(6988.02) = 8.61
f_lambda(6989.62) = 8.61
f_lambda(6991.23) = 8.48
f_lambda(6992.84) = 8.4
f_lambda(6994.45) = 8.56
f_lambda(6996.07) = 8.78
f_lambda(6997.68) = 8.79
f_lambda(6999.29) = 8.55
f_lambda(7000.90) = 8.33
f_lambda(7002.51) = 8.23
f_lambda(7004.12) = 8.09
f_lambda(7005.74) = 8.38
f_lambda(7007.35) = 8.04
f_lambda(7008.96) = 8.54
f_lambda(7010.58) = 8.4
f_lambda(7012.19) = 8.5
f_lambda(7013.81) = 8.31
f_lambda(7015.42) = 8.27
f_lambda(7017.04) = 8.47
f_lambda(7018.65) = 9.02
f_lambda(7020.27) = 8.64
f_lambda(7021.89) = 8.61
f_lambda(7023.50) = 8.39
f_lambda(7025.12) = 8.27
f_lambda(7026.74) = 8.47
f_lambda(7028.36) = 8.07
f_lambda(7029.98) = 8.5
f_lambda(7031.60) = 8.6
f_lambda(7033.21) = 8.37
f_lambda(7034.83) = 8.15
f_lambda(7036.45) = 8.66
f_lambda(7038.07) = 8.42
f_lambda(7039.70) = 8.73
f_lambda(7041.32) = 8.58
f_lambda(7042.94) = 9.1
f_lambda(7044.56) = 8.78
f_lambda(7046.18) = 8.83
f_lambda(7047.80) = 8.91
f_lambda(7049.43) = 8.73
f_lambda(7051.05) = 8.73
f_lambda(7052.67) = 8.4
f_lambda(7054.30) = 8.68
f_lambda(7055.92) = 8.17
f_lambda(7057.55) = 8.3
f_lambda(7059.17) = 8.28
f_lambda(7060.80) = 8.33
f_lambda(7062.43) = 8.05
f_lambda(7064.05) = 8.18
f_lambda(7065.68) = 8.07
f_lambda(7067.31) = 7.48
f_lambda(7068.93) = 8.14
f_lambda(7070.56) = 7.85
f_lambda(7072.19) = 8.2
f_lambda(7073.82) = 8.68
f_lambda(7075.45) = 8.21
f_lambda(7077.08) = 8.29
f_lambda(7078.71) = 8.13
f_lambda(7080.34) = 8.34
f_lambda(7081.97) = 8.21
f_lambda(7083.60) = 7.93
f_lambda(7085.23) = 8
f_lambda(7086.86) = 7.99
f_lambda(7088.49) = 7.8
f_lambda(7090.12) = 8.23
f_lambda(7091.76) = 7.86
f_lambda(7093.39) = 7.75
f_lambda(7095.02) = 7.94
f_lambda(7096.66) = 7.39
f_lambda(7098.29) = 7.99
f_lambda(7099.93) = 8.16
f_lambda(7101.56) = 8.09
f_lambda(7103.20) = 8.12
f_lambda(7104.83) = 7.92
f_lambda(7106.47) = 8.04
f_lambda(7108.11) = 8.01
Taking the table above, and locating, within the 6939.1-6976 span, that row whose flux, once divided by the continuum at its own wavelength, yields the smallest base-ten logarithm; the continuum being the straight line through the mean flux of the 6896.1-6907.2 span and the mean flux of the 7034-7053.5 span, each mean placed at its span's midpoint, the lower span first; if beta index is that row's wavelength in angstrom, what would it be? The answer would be 6967.13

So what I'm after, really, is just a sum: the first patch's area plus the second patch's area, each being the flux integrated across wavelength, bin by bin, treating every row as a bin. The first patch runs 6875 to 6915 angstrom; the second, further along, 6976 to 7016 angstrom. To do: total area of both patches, 678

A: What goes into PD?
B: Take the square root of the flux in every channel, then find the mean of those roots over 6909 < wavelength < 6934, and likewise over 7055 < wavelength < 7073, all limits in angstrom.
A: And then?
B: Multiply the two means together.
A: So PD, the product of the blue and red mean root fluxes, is 8.32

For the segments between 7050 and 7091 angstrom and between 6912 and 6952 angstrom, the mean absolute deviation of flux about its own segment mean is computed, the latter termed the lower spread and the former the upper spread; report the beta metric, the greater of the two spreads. 0.196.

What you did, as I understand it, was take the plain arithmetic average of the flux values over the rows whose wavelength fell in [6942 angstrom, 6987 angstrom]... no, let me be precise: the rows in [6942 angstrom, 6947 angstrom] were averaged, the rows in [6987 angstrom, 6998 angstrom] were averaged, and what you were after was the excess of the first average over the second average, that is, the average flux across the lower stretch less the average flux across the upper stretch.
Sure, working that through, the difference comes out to -0.01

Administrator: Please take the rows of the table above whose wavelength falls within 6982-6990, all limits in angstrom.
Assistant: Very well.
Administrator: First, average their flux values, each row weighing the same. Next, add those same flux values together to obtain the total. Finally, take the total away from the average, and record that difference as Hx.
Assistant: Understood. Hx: -34.1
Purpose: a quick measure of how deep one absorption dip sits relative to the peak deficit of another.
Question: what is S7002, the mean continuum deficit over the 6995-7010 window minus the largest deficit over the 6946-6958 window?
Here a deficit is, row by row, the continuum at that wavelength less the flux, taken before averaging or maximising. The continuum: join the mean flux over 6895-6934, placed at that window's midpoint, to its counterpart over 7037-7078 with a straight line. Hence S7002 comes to -0.24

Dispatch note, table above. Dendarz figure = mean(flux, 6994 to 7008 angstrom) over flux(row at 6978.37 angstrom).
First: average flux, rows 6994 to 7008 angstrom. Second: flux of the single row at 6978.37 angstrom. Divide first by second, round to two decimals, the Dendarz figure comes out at 0.99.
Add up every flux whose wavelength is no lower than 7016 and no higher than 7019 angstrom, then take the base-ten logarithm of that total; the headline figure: 1.243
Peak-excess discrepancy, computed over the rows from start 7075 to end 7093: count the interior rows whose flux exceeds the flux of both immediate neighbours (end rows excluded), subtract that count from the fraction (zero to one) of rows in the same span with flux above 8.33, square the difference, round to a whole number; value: 15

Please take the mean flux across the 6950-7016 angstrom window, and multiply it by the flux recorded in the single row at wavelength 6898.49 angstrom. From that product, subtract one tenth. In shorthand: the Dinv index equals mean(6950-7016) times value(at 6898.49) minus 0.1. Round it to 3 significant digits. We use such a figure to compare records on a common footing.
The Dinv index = 69.4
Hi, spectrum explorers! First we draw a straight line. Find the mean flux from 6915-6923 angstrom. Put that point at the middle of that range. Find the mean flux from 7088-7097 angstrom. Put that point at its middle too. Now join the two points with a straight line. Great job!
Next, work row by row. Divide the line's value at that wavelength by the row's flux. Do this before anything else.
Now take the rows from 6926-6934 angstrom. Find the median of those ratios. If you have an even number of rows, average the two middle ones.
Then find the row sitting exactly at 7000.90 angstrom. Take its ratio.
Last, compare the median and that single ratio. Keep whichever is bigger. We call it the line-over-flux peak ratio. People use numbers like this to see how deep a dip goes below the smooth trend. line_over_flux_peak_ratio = 1.015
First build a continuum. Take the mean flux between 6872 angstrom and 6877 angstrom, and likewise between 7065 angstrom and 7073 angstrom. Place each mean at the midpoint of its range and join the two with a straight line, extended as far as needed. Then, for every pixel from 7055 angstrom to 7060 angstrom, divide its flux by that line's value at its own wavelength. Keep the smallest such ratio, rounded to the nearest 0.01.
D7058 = 1.02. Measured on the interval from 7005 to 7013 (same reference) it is 0.99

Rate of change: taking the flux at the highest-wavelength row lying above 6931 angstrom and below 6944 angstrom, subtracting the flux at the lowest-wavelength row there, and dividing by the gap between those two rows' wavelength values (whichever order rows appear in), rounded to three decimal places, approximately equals 0.034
